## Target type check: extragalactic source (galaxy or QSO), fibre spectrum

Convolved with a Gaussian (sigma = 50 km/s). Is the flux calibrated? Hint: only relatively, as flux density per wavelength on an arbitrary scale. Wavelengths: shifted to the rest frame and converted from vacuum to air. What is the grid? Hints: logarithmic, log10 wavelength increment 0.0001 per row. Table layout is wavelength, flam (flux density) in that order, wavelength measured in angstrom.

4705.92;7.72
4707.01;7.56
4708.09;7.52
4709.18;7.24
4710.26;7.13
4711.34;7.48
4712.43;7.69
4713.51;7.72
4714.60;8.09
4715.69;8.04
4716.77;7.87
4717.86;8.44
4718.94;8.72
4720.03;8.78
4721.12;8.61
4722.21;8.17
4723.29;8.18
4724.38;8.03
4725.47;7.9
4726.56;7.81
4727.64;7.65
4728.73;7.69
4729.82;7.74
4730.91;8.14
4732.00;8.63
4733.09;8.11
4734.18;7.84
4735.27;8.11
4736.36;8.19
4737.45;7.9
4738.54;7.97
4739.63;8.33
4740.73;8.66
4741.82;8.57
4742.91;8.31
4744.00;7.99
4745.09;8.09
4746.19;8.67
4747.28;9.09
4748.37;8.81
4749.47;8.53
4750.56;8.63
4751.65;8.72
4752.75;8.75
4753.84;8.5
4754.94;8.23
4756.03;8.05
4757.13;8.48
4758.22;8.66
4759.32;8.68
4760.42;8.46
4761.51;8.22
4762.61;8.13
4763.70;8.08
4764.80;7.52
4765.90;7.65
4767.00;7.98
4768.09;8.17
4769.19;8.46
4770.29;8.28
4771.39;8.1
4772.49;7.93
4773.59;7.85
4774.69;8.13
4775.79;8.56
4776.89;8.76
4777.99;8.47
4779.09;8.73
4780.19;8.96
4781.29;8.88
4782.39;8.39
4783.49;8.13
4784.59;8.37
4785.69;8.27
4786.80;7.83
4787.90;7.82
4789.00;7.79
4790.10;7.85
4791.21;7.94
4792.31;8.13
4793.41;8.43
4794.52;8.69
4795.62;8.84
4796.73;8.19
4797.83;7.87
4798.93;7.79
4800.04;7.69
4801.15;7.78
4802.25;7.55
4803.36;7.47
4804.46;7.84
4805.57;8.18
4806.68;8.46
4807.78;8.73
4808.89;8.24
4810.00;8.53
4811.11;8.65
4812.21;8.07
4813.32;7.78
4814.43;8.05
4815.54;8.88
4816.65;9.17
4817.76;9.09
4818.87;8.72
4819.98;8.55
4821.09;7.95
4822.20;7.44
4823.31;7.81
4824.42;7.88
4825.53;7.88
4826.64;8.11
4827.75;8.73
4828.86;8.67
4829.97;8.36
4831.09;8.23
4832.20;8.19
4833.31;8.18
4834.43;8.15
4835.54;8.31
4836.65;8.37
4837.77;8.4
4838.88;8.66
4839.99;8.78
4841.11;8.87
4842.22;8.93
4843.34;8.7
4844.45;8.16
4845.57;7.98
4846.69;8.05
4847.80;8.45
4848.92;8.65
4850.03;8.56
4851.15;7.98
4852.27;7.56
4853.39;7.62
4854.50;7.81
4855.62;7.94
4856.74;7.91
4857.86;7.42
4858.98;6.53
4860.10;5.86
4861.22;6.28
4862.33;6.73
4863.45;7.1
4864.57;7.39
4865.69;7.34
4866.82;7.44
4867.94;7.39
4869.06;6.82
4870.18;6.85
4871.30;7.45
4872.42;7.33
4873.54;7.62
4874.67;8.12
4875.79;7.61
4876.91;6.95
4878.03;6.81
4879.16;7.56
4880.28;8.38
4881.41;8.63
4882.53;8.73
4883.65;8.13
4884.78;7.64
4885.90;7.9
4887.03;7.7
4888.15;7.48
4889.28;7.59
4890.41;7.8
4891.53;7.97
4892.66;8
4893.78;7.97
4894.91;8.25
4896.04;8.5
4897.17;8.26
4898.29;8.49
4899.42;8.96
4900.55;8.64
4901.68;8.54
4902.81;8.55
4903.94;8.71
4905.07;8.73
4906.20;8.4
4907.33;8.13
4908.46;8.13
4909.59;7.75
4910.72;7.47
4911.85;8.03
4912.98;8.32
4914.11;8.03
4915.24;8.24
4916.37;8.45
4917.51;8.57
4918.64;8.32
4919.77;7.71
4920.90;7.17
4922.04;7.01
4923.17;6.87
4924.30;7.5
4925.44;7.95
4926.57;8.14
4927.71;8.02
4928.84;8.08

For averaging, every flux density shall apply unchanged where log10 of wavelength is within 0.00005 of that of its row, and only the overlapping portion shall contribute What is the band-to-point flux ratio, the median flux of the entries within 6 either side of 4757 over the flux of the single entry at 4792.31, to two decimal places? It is 1.04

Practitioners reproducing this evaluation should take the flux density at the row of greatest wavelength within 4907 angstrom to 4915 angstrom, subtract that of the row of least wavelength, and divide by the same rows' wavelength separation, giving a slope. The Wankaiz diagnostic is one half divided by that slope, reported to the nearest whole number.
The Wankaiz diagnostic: -34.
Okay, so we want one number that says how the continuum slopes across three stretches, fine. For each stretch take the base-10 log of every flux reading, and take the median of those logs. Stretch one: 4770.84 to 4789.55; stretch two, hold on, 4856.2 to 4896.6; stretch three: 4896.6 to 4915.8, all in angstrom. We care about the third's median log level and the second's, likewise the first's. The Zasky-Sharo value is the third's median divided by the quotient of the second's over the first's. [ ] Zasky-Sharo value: 0.960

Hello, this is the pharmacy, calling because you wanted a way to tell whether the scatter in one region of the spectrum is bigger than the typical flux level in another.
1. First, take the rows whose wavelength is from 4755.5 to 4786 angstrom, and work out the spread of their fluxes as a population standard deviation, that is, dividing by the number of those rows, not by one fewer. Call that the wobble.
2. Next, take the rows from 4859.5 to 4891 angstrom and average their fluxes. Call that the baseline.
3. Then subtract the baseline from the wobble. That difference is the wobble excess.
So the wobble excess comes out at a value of -7.1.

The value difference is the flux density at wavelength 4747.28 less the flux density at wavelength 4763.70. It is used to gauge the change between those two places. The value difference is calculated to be 1.0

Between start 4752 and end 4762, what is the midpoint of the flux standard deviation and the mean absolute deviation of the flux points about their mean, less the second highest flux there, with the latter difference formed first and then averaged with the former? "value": -4.13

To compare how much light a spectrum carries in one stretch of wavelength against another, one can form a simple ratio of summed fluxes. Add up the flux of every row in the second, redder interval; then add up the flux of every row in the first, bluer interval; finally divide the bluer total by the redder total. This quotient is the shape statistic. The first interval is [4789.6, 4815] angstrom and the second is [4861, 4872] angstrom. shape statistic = 2.6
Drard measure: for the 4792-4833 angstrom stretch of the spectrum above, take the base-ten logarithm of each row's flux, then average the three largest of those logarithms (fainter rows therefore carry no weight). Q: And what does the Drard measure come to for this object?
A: 0.956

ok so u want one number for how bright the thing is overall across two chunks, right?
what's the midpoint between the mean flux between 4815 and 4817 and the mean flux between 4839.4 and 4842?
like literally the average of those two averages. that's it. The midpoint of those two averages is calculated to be 8.9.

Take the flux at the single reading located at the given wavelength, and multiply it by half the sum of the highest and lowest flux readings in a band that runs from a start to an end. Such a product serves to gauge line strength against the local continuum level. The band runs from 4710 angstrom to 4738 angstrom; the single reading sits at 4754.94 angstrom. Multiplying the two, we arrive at 65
